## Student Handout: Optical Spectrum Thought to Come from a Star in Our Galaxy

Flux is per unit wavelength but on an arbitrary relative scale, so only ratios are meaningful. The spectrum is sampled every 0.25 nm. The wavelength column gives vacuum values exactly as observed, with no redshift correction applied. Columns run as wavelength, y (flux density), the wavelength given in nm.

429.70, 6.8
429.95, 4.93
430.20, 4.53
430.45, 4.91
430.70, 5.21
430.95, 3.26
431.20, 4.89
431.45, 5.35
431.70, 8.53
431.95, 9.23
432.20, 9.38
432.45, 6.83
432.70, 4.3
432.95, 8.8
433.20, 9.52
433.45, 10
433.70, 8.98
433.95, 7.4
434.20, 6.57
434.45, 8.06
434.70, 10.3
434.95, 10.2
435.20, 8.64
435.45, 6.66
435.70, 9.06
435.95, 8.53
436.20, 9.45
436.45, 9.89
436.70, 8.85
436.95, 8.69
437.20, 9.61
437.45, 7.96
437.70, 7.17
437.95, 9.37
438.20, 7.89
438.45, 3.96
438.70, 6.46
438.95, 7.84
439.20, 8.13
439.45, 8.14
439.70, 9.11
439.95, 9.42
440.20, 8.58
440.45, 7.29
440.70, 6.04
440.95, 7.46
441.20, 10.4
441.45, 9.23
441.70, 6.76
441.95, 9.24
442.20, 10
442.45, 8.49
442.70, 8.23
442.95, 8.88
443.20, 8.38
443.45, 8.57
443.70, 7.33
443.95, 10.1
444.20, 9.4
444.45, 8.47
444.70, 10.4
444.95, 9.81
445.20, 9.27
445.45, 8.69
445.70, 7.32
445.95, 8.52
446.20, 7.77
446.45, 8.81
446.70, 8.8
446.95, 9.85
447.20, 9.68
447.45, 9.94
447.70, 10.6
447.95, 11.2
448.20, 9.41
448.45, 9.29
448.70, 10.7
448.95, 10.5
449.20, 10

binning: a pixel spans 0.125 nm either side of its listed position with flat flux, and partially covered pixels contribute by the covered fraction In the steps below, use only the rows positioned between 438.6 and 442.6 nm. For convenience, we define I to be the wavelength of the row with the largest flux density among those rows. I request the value 441.20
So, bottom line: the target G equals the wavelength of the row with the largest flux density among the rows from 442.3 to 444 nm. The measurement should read 443.95 nm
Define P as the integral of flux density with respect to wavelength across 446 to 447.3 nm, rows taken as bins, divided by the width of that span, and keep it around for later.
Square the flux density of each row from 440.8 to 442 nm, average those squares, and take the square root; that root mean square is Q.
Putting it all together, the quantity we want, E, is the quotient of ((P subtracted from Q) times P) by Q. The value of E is -0.2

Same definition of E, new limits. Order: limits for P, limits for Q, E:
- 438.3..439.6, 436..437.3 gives 1.8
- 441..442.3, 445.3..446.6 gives -0.8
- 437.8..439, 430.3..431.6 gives -3.4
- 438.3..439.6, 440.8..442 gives 1.4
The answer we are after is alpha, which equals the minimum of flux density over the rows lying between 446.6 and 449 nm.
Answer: 8.8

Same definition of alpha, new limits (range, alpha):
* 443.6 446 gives 7.32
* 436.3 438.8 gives 3.96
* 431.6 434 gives 4.3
